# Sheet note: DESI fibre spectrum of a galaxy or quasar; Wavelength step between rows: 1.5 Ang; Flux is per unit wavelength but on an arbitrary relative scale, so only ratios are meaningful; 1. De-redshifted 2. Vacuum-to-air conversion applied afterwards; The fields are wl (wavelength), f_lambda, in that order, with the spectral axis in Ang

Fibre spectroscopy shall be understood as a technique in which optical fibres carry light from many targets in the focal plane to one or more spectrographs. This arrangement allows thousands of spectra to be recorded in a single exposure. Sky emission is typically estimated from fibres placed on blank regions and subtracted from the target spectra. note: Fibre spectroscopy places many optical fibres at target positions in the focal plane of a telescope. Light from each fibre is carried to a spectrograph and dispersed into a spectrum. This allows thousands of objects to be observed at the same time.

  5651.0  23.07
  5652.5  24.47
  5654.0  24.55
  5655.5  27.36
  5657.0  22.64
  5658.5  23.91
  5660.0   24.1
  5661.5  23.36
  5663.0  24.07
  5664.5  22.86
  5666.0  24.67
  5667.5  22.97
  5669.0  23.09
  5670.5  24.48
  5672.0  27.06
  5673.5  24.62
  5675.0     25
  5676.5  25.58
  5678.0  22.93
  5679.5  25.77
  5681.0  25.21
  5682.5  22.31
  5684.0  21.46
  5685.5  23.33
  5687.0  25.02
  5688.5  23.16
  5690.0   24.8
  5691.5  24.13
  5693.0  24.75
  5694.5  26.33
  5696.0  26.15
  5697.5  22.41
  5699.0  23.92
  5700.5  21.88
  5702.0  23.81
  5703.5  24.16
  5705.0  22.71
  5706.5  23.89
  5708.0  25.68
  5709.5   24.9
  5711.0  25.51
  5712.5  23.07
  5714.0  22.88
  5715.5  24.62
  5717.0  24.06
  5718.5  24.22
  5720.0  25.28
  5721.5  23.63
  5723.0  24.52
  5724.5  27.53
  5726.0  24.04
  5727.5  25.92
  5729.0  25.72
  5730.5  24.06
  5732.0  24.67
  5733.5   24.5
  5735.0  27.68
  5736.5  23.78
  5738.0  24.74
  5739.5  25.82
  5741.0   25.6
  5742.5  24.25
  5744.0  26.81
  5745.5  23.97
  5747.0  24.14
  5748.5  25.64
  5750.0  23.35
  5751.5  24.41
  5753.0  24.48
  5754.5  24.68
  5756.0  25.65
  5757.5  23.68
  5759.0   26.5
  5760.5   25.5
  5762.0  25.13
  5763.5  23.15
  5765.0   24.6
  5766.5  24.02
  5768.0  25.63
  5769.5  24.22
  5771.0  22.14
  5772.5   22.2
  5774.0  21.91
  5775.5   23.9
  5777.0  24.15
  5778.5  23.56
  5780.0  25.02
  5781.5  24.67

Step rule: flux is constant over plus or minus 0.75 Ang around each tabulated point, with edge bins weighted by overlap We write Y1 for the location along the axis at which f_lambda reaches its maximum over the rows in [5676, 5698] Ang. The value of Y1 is 5694.5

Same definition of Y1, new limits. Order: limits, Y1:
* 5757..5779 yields 5759.0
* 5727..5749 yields 5735.0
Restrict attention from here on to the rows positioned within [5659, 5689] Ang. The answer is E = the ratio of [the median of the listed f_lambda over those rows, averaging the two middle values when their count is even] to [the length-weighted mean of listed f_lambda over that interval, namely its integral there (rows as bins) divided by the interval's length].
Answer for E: 1.001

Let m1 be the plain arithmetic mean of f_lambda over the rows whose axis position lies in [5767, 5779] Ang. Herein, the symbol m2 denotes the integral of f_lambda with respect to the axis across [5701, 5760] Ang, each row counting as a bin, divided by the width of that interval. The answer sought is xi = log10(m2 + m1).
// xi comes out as 1.68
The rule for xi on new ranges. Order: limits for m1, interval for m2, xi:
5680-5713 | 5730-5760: 1.69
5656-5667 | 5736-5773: 1.68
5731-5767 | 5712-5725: 1.69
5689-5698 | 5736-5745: 1.70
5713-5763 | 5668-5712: 1.69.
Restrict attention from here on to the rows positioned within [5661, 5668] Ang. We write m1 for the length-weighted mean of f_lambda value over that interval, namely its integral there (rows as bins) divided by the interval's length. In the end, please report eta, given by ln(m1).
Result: 3.162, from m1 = 23.6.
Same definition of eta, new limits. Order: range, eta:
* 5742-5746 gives 3.224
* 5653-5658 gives 3.210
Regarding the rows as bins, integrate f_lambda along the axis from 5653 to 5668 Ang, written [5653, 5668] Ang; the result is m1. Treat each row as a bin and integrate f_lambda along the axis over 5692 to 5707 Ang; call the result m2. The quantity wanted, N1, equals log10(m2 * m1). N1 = 5.11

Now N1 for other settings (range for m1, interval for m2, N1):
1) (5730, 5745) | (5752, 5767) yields 5.15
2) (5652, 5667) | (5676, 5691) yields 5.11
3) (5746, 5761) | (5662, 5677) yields 5.13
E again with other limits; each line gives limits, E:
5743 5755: 0.991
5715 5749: 0.985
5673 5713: 1.000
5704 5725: 0.998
